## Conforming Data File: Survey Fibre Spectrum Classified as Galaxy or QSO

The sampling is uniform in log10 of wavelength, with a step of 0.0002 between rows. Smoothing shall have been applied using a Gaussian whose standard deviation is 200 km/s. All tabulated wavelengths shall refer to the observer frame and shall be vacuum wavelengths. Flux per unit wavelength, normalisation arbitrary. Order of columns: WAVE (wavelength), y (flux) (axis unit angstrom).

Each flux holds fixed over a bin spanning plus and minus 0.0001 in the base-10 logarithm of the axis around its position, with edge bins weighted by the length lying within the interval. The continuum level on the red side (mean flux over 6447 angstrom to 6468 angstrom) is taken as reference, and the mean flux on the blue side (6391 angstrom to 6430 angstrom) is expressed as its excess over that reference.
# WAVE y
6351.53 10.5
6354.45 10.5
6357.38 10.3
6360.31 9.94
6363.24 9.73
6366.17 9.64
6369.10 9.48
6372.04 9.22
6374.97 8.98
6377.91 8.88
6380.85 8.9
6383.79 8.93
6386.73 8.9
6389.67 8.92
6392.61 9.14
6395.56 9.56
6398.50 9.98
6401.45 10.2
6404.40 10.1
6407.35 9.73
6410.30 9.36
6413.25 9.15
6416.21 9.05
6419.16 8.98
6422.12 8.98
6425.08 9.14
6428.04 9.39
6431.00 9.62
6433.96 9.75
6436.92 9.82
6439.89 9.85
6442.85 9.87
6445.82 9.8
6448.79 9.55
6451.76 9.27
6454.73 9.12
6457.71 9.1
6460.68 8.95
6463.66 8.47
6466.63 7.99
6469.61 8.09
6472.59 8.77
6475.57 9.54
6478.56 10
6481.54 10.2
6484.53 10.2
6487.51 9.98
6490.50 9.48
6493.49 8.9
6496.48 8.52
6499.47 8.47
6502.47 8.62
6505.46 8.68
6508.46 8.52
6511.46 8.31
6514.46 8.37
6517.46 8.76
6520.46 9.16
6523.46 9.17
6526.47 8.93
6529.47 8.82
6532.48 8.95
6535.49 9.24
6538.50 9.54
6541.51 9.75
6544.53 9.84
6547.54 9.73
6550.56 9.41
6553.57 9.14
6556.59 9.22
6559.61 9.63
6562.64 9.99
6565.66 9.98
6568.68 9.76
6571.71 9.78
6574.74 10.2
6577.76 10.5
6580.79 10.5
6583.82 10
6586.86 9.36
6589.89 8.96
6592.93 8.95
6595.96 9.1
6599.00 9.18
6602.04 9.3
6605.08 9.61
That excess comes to 0.5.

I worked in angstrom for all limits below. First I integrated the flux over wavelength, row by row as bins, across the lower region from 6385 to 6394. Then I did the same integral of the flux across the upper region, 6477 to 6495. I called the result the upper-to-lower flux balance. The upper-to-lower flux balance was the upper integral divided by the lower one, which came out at 2.2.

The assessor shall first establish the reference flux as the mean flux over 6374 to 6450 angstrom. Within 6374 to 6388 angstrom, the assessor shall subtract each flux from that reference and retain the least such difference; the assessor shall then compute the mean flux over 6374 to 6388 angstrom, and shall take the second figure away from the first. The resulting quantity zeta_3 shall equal -8.5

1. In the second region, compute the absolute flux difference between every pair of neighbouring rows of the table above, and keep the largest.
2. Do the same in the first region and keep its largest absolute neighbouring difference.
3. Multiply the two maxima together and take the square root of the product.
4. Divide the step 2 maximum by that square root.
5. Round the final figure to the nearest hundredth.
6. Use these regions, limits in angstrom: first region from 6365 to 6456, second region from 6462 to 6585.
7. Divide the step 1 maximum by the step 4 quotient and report 1.04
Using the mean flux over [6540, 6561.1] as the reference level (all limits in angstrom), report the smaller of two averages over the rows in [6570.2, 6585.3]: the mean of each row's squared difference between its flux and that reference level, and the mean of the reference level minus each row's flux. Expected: -0.7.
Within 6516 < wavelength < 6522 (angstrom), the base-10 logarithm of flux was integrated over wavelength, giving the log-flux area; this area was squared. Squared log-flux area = 33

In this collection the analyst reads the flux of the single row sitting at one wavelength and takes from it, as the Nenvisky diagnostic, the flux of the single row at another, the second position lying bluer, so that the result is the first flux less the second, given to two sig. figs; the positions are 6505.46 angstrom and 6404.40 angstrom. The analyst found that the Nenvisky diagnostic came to -1.4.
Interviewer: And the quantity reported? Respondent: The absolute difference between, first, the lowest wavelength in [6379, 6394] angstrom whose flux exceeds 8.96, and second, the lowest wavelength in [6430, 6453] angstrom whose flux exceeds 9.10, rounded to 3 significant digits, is 38.4 angstrom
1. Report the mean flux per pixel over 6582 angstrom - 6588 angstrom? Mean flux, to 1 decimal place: 9.7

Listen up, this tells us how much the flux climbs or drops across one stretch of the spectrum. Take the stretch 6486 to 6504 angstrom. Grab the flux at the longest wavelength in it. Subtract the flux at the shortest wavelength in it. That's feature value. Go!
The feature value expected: -1.4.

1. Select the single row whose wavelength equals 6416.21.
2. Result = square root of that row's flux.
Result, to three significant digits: 3.01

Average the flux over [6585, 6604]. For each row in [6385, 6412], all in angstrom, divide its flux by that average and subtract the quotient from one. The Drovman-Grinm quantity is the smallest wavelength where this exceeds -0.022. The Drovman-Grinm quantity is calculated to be 6386.73 angstrom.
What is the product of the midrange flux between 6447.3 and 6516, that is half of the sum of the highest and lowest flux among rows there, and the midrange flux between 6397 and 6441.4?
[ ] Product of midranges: 87.2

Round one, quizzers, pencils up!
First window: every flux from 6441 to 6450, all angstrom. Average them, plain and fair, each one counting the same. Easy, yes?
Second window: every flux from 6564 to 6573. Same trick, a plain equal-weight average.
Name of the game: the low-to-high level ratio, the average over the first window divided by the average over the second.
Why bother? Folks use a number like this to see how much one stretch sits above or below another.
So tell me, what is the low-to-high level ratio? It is 0.99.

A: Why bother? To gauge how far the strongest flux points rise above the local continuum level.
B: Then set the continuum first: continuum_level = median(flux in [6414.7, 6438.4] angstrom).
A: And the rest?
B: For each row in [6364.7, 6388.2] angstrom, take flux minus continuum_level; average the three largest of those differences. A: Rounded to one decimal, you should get 0.2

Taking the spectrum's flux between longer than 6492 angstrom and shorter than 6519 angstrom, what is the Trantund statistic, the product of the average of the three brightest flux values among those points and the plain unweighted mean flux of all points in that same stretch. 75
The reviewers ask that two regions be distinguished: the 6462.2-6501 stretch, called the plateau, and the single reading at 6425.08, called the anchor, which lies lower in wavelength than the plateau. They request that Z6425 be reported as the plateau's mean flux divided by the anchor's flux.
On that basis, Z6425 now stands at 1.00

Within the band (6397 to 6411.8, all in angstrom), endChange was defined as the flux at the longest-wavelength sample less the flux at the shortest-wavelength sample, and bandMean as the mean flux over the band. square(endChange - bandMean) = 110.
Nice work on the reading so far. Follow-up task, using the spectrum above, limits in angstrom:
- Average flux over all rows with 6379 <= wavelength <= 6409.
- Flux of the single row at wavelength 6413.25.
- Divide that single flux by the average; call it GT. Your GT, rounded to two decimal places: 0.97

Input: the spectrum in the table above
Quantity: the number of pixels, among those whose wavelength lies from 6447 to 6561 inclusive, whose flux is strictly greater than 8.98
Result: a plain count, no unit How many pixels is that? 21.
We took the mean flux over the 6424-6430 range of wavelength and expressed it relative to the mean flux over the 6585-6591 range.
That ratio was 1.01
